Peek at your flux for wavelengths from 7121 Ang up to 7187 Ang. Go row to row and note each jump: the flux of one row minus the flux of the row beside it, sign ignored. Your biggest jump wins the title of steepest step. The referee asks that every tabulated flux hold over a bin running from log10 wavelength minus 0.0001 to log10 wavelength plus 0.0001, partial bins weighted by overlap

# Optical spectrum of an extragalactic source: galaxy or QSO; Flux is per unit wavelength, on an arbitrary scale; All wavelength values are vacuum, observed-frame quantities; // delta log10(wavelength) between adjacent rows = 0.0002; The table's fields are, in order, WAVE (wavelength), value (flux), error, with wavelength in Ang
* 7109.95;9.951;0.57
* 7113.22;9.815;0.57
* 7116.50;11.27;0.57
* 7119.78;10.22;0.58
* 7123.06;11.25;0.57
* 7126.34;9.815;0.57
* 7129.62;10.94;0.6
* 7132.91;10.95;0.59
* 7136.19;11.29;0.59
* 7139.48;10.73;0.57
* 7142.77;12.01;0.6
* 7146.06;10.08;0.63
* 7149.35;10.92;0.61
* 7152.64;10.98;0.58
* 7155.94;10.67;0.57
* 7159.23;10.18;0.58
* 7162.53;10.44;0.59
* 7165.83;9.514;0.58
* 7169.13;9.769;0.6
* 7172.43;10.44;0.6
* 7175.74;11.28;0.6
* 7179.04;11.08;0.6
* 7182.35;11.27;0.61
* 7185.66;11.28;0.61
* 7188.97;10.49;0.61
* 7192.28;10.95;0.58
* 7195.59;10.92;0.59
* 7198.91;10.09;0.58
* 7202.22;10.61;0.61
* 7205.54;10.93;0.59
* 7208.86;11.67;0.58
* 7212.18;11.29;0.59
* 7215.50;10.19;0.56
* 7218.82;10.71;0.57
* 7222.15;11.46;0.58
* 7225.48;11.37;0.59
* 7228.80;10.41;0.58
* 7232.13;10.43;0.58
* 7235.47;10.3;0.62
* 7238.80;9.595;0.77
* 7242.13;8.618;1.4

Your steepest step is 1.93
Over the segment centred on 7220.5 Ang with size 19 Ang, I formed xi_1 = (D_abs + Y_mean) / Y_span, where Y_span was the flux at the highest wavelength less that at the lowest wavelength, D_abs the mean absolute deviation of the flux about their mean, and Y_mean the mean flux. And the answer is -13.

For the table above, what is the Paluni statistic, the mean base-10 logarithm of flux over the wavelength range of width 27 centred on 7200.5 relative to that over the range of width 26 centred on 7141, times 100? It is 100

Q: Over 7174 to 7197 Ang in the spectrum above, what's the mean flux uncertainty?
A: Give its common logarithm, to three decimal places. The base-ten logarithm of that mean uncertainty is -0.222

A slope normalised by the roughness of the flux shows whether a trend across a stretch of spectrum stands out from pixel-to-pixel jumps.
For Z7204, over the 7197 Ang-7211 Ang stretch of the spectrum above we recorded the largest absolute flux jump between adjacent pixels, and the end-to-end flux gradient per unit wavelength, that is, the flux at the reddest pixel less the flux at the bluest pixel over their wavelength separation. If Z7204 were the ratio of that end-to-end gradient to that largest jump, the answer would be 0.21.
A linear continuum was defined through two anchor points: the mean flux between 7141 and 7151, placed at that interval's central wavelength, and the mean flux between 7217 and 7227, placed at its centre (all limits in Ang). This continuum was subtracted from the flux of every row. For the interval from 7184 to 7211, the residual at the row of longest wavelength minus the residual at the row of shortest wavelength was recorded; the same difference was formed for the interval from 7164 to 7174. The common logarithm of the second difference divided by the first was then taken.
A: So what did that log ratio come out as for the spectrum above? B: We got 0.4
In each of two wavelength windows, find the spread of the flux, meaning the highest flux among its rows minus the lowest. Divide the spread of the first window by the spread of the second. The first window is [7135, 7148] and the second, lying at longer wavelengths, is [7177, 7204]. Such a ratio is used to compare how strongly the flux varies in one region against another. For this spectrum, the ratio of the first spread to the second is 1.6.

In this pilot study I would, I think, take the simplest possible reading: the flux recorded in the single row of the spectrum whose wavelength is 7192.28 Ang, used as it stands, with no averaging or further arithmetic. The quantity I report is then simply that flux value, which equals 10.95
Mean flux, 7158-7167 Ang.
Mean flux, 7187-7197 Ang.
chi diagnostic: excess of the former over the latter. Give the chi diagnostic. -0.74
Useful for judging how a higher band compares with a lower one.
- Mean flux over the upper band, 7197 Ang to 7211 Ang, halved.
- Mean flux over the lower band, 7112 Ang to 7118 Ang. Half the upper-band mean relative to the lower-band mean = 0.513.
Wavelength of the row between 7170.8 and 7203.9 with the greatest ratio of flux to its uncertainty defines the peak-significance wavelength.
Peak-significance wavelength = 7192.28 Ang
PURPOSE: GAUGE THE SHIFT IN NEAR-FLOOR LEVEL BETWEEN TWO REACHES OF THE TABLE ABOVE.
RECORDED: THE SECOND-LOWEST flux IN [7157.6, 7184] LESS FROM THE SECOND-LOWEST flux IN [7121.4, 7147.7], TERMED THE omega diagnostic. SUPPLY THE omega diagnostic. 0.31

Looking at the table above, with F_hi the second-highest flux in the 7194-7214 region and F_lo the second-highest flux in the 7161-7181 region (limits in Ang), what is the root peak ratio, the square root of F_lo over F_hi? 0.991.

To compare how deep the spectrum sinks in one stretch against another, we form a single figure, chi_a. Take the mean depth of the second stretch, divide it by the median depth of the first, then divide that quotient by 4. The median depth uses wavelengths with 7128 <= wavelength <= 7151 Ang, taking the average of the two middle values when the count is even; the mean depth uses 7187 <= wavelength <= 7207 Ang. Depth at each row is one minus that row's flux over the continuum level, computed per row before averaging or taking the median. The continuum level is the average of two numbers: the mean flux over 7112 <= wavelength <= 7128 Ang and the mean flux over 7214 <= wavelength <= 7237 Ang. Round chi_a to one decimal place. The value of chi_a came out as 0.1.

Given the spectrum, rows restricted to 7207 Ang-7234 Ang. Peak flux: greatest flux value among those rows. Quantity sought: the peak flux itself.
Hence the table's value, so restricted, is 11.67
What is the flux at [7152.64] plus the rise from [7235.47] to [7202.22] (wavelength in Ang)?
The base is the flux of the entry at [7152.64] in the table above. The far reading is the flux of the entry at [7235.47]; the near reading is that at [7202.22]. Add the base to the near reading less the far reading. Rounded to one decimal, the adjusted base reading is 11.3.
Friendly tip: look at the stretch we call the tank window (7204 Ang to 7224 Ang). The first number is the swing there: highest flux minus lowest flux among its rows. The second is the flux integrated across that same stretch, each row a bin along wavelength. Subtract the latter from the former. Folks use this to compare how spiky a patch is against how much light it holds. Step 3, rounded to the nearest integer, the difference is -219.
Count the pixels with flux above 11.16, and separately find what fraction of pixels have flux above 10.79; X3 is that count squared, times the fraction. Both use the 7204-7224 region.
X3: 6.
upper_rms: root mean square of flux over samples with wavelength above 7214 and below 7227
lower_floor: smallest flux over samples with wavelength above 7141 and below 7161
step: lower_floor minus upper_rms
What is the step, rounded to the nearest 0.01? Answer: -0.86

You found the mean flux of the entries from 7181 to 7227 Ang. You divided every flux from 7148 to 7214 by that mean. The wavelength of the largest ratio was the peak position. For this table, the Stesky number 7208.86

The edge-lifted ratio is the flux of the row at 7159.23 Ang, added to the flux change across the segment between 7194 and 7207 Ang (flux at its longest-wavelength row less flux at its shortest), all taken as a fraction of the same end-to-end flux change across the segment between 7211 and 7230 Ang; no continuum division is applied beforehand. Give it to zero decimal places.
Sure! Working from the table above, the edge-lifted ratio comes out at -12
